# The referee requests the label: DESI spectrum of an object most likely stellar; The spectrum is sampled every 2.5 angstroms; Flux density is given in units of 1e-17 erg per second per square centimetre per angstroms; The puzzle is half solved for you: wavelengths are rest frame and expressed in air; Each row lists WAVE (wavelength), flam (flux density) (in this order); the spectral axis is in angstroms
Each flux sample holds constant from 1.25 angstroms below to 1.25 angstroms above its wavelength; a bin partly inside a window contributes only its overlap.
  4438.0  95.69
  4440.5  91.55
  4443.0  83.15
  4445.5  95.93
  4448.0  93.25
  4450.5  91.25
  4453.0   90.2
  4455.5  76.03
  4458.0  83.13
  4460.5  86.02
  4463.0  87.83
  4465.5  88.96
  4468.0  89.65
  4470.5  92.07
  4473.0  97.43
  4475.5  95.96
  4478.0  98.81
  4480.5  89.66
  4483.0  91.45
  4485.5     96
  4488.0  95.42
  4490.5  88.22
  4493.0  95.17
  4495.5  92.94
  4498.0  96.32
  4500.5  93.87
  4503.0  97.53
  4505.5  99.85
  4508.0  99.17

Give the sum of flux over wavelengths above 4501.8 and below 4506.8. 197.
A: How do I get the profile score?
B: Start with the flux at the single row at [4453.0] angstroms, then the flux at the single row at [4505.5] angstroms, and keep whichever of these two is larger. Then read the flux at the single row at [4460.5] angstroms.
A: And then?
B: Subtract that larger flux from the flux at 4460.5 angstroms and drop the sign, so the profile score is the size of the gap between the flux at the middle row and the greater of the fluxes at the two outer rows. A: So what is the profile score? 14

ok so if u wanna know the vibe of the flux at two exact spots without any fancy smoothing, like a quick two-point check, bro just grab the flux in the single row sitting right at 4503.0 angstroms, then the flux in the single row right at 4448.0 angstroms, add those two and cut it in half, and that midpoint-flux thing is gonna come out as 95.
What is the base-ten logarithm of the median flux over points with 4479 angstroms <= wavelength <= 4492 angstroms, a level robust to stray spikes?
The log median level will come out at 1.961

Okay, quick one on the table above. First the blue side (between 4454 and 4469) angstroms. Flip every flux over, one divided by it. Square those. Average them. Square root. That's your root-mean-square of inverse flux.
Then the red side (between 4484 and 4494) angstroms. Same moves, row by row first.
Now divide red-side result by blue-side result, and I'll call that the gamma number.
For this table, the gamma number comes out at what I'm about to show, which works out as 0.91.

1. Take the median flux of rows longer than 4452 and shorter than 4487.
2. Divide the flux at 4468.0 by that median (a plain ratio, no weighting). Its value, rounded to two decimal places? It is 1.00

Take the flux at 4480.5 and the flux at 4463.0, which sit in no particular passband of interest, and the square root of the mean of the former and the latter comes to 9.42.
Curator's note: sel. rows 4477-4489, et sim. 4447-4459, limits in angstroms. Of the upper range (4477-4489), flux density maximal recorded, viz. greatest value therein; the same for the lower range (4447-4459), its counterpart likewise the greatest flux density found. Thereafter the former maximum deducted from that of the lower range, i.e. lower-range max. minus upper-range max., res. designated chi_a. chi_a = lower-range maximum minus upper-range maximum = -5.6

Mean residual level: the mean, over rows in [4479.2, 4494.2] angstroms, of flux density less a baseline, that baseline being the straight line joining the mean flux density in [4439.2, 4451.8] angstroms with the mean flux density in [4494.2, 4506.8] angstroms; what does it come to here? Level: -2.2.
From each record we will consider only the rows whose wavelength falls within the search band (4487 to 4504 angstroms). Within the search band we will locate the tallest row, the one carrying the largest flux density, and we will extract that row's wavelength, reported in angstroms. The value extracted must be 4503.0 angstroms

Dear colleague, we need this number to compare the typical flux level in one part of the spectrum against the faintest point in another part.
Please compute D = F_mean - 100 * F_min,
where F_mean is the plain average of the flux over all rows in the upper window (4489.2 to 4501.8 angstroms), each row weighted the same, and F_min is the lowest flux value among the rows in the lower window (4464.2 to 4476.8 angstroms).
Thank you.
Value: -8803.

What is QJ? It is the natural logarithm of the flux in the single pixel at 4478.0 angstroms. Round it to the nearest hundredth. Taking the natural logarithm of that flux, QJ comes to 4.59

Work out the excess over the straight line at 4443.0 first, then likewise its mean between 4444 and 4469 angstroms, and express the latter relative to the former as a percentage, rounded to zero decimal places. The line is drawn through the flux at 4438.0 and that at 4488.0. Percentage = 59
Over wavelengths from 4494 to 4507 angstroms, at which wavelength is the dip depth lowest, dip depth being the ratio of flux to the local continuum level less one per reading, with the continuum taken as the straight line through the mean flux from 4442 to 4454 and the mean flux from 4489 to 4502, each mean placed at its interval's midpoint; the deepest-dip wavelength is 4495.5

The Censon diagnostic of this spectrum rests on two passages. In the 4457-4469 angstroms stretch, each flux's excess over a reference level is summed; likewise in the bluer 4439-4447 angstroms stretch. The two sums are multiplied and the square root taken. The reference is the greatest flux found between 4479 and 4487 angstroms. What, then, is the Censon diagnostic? 28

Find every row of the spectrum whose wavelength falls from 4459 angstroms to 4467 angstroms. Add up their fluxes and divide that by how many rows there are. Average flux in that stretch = 88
